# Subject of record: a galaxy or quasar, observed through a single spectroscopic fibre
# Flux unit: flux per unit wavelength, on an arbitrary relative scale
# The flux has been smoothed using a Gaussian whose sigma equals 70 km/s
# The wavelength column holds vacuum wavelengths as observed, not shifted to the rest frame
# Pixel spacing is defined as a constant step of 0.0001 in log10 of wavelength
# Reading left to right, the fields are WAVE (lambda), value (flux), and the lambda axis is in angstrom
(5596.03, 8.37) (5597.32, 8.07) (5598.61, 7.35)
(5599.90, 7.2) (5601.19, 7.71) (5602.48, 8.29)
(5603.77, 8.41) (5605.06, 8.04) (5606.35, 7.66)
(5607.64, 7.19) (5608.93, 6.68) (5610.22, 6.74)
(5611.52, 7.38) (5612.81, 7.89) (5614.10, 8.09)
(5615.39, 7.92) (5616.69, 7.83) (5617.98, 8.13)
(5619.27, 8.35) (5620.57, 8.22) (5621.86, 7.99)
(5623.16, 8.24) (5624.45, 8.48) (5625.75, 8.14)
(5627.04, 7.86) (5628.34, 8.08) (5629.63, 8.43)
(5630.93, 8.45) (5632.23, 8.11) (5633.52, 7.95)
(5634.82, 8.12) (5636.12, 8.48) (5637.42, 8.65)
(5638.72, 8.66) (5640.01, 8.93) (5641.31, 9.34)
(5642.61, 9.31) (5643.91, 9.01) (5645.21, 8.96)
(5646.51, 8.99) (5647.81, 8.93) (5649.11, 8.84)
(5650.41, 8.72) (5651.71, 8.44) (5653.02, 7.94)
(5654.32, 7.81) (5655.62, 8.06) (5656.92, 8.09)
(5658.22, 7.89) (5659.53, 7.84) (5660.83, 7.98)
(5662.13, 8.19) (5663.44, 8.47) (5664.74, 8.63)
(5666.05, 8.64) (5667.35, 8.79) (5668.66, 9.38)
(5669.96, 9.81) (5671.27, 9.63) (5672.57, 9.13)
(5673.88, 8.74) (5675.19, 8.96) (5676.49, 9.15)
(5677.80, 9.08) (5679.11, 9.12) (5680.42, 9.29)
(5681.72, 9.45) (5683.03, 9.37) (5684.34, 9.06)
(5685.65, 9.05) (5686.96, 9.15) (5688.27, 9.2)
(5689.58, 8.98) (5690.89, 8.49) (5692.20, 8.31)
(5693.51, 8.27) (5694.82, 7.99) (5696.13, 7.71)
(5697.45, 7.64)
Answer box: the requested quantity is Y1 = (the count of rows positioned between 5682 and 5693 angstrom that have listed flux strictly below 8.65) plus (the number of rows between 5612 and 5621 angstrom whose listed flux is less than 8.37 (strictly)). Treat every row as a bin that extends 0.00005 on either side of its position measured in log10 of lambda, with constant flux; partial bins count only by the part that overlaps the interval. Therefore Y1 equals 9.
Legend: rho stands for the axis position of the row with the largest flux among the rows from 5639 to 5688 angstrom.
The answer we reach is 5669.96 angstrom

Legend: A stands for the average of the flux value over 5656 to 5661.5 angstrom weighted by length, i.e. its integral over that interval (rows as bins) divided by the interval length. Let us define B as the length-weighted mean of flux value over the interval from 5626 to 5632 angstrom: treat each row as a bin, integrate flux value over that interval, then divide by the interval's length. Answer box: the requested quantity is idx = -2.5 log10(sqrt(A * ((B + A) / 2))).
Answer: -2.26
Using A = 8.0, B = 8.19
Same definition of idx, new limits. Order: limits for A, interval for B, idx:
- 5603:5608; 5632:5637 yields -2.25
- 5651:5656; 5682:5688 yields -2.30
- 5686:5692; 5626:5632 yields -2.35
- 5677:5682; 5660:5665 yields -2.38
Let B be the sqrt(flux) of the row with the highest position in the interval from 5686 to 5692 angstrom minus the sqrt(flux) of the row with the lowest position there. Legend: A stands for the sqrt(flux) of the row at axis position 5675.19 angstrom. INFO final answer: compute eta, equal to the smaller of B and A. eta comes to -0.11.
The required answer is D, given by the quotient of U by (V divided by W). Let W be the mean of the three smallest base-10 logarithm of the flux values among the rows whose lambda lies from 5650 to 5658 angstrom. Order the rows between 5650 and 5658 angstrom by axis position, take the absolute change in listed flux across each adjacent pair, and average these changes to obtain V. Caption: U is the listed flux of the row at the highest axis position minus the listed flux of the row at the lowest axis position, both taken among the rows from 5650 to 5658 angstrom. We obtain -2.4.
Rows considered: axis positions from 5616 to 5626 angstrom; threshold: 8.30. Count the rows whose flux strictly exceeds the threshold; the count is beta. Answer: 2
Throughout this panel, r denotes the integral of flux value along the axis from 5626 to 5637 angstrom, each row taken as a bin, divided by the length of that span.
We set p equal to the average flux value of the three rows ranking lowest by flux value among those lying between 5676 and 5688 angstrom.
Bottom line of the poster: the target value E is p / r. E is 1.11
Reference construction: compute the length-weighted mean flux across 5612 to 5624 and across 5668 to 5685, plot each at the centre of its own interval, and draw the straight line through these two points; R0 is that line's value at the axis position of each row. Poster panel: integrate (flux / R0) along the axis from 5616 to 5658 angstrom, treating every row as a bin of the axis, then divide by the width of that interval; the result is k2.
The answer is 1.00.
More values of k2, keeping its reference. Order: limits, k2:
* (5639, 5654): 1.02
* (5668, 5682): 1.00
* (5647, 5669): 0.94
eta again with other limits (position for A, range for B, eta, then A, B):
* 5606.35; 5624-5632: -0.01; 2.77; -0.01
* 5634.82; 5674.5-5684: 0.07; 2.85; 0.07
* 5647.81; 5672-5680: 0.00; 2.99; 0.00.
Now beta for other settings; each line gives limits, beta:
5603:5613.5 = 1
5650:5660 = 2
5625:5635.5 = 2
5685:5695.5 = 6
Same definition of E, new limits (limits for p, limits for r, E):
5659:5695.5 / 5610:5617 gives 1.03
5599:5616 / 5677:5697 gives 0.78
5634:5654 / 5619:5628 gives 1.00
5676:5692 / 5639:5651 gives 0.98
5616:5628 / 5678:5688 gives 0.86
